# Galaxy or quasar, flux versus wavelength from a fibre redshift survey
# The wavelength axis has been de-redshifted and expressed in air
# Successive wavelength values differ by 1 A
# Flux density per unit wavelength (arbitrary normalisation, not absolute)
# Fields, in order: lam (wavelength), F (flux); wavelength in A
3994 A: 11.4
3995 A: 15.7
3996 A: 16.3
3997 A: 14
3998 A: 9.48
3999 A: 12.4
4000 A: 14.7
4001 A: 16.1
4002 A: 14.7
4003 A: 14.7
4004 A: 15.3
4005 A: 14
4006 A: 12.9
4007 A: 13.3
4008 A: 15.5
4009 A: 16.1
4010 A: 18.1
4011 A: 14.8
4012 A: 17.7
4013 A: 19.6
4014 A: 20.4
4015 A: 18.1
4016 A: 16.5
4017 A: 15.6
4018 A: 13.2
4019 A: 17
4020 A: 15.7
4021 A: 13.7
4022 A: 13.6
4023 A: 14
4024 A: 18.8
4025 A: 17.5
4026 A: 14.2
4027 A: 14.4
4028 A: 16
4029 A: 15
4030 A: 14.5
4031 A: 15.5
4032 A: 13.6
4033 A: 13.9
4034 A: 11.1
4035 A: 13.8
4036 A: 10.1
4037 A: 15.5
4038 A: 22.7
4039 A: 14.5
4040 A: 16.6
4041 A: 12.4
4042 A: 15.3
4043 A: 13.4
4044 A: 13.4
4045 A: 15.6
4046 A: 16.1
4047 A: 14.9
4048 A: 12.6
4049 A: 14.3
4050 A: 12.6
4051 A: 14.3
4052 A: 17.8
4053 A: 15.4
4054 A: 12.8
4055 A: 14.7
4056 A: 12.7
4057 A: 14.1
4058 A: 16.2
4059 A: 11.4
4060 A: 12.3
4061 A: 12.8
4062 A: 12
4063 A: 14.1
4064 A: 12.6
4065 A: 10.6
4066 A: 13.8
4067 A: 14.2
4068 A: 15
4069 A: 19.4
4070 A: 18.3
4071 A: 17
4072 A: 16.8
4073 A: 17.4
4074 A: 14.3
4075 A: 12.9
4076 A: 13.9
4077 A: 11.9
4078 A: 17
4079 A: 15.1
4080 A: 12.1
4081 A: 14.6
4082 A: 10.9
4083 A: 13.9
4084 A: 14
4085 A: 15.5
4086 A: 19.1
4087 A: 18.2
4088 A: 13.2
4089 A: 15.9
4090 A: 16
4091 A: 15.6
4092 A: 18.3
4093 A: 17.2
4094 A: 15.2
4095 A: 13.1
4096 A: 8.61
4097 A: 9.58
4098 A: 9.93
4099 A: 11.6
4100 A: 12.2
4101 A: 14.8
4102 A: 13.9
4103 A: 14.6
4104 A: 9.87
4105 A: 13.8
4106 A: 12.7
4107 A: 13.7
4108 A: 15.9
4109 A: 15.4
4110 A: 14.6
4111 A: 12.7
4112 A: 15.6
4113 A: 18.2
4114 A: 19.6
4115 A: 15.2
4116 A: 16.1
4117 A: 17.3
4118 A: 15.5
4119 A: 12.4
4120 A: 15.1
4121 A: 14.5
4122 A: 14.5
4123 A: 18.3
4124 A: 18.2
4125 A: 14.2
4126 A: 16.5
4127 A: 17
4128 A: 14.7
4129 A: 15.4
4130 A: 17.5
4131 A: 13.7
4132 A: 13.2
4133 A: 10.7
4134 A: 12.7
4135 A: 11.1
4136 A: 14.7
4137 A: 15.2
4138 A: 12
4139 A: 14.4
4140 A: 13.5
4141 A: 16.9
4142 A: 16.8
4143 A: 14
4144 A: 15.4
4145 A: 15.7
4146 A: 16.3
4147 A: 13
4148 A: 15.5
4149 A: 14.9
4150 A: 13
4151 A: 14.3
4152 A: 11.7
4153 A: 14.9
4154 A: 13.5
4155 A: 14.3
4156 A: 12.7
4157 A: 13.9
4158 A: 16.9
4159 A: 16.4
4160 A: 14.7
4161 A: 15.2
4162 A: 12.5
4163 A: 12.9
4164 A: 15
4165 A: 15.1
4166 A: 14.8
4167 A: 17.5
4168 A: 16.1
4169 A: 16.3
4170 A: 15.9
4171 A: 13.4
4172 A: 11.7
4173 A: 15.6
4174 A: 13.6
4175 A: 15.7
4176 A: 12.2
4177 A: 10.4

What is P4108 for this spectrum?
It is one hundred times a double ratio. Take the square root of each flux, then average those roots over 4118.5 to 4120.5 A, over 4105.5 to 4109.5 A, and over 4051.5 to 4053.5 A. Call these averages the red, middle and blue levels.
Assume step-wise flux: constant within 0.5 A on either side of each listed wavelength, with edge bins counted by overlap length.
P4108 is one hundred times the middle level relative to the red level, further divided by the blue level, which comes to 25.2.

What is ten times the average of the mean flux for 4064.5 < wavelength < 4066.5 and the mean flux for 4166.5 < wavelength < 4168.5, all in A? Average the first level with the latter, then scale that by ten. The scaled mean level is 145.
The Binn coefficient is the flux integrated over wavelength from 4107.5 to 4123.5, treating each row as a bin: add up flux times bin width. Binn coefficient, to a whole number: 251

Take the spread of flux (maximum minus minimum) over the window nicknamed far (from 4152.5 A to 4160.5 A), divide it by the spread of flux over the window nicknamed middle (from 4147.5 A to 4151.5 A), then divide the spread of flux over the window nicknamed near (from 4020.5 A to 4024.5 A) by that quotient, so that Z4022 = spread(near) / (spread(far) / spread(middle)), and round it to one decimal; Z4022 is 3.1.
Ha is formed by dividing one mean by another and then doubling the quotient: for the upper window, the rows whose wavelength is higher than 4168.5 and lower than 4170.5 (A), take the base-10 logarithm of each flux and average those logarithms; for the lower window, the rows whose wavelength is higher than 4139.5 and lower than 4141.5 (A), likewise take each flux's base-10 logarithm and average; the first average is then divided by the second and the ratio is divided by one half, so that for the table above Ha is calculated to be 2.05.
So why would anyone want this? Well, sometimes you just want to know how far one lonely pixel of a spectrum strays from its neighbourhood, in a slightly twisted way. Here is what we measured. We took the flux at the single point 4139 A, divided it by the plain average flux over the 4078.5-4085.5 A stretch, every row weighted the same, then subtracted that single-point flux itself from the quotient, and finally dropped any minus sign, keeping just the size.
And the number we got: 13.4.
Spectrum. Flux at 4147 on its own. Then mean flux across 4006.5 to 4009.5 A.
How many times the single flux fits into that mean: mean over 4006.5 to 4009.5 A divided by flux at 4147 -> 1.15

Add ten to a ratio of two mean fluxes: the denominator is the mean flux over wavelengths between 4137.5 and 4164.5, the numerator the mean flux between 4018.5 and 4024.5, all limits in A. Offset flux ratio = 11.07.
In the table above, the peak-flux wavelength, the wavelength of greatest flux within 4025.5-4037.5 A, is 4028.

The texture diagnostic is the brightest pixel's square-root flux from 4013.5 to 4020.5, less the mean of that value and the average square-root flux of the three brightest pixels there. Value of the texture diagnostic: 0.11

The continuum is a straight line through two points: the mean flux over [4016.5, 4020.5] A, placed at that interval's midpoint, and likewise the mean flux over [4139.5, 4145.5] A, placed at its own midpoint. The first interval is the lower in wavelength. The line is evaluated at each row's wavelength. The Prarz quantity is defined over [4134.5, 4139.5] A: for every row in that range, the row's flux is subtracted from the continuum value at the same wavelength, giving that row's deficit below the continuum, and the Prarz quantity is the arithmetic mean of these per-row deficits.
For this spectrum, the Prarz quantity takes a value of 2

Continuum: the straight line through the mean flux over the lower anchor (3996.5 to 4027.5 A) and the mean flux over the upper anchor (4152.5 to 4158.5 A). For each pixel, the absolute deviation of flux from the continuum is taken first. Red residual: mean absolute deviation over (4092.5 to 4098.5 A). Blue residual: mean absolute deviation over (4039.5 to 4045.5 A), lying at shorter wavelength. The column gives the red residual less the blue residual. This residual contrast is 2.1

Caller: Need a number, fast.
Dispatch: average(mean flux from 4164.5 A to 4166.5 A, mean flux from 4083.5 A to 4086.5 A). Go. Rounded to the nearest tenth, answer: 15.6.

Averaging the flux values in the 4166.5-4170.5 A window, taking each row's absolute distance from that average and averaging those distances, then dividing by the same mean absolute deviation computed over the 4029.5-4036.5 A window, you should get 0.35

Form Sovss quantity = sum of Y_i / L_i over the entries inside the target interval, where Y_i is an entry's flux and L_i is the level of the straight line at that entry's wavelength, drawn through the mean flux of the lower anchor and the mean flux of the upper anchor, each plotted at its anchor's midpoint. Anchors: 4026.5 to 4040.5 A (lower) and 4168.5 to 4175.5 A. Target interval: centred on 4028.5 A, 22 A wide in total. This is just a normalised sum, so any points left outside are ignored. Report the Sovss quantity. 22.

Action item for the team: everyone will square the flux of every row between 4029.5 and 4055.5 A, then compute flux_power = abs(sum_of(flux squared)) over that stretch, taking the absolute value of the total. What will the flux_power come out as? 5618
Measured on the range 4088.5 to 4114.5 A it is 5419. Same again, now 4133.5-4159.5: 5438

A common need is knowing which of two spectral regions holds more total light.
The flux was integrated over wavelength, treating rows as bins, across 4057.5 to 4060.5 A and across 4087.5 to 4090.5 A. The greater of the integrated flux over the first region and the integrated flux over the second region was 45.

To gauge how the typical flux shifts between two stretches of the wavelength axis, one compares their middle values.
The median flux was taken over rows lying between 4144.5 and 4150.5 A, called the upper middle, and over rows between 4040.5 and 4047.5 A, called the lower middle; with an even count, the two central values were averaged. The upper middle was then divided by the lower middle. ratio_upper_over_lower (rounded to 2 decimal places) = 1.02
